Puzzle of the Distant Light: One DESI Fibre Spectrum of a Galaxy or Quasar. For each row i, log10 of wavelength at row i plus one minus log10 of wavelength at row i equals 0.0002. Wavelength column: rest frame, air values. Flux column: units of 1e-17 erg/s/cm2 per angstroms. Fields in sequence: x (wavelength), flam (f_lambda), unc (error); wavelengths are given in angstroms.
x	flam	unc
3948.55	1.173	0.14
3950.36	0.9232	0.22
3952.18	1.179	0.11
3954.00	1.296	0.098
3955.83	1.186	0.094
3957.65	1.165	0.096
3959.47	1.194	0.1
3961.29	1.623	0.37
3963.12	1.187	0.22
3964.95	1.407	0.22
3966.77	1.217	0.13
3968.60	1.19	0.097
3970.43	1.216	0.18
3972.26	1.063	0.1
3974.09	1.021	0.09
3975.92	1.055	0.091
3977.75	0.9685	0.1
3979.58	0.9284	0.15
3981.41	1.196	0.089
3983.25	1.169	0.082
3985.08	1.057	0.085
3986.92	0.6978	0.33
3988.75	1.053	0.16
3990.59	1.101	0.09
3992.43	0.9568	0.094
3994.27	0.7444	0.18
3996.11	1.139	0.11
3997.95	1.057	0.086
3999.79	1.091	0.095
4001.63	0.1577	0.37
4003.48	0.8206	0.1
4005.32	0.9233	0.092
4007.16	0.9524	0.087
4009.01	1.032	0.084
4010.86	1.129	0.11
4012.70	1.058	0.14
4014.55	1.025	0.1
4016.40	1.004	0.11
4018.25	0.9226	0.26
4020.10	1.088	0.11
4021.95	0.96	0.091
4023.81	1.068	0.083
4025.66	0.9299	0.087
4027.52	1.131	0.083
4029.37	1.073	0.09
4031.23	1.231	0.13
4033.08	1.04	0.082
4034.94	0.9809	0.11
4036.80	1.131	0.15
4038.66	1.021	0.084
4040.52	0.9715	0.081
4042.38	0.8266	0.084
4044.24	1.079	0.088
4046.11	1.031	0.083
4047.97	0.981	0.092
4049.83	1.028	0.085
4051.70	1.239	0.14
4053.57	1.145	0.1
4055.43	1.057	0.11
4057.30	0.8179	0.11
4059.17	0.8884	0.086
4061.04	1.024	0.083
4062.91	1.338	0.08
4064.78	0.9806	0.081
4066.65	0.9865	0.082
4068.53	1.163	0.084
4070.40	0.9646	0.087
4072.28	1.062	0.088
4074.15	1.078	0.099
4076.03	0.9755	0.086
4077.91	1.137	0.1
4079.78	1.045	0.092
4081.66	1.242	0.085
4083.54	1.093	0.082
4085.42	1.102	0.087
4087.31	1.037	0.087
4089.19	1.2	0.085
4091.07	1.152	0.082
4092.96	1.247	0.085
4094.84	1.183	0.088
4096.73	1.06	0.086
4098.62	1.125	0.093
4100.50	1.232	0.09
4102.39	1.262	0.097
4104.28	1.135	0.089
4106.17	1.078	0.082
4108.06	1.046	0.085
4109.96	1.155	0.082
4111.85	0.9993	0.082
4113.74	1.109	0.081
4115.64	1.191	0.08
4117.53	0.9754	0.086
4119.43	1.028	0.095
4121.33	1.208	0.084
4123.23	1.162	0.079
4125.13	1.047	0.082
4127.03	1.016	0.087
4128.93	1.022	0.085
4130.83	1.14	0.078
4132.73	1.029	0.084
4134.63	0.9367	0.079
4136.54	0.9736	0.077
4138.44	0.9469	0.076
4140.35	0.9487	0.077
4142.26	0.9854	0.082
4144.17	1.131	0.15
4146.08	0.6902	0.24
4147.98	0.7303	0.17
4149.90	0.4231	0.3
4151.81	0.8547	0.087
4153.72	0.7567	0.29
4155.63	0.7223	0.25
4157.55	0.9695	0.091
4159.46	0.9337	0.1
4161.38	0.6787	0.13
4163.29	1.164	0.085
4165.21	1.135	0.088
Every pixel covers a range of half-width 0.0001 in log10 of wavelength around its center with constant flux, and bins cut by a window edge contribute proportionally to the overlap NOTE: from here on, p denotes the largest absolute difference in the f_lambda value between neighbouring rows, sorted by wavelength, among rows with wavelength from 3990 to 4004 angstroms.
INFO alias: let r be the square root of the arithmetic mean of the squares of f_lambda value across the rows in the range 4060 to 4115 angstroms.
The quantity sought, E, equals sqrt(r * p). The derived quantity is 1.02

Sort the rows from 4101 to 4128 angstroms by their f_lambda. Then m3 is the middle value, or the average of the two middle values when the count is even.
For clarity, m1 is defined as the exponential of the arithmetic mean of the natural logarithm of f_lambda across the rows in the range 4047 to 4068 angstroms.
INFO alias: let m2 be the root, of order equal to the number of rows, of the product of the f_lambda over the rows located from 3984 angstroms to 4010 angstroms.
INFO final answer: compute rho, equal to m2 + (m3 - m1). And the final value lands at 0.90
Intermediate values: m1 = 1.03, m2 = 0.84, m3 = 1.09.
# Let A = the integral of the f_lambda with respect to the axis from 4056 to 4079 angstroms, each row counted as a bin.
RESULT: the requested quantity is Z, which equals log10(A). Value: 1.4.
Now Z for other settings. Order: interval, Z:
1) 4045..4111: 1.9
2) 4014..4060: 1.7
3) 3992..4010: 1.2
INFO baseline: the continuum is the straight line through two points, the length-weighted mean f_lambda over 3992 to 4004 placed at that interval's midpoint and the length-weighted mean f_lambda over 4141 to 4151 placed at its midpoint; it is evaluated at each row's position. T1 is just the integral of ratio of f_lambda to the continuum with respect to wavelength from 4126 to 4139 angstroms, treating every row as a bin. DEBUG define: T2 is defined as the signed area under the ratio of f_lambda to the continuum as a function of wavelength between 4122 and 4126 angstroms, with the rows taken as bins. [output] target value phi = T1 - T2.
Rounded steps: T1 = 16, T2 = 6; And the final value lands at 10.9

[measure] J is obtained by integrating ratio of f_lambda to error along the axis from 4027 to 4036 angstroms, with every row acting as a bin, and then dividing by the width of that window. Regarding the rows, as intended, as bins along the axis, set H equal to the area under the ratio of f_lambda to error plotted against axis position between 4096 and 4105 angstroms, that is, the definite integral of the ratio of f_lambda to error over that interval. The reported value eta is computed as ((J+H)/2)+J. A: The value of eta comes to 74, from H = 115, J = 11.2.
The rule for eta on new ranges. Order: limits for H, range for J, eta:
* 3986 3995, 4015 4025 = 46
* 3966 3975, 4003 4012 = 61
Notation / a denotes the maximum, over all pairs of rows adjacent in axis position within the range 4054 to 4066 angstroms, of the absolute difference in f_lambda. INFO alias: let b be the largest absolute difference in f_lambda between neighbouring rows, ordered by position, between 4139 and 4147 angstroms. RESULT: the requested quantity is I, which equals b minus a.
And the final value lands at 0.08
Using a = 0.36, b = 0.44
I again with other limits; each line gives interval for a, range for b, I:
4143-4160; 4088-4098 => -0.32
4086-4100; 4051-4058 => 0.08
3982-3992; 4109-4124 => -0.14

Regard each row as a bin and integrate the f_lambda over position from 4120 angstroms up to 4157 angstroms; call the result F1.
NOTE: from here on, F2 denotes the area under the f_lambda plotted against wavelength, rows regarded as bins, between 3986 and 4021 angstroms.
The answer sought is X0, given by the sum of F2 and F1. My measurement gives 68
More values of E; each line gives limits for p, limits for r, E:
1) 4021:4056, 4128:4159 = 0.48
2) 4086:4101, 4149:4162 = 0.36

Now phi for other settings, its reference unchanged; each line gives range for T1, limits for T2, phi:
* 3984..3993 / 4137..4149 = -3.3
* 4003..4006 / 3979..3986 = -5.9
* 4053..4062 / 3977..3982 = 4.7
